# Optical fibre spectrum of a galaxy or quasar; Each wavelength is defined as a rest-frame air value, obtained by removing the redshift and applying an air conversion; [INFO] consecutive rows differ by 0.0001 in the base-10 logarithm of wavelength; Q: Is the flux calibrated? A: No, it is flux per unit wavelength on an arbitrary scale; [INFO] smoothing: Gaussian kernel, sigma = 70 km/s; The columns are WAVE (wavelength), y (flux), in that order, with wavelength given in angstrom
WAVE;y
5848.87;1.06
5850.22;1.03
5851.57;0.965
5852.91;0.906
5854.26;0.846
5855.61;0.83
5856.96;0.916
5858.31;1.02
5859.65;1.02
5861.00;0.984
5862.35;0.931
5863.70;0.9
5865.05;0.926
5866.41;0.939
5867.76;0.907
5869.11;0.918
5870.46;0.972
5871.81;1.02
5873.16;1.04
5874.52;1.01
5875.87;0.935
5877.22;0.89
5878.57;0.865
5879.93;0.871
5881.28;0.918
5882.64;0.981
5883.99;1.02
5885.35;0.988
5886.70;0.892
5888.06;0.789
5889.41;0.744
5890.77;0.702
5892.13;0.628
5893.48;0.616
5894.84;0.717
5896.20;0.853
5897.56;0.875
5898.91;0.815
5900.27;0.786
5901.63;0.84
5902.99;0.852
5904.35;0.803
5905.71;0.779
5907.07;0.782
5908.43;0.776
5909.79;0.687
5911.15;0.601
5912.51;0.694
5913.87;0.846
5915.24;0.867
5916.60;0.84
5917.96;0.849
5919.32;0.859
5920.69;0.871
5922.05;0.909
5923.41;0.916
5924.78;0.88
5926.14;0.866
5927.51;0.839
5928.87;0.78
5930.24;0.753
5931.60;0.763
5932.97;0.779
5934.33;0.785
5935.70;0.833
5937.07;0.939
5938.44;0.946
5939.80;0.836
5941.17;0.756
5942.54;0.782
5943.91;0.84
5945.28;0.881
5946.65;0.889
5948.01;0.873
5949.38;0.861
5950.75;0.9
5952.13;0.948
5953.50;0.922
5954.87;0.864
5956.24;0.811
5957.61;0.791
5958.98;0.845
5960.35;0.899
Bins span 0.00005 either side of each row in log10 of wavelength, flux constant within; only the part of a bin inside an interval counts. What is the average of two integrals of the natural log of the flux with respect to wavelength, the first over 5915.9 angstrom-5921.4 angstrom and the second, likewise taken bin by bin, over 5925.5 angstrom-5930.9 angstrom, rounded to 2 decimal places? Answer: -1.01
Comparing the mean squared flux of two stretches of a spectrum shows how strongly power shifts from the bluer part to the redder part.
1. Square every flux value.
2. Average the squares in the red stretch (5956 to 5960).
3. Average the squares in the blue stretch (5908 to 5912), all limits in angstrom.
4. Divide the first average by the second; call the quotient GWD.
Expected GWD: 1.4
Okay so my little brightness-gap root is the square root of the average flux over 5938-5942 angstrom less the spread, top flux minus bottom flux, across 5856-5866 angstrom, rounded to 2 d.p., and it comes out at 0.85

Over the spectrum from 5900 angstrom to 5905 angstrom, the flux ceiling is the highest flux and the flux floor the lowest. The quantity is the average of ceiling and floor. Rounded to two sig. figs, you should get 0.82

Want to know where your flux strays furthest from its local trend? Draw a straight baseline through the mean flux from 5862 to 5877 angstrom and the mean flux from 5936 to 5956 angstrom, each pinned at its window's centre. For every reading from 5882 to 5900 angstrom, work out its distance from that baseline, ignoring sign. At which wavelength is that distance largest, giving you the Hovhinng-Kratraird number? 5893.48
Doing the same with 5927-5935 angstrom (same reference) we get 5930.24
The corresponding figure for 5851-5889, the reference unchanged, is 5888.06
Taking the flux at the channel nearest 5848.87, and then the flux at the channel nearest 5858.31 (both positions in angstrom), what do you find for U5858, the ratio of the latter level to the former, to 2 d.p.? 0.96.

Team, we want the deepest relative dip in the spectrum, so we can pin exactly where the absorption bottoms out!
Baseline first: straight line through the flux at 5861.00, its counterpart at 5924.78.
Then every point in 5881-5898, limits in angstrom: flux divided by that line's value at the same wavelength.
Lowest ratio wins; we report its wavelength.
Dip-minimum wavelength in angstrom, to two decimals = 5893.48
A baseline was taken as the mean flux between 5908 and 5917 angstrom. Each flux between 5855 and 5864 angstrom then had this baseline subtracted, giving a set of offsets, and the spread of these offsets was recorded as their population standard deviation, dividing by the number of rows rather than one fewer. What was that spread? 0.06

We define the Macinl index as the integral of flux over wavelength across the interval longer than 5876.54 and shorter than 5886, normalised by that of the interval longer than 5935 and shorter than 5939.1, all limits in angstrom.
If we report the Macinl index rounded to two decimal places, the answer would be 2.38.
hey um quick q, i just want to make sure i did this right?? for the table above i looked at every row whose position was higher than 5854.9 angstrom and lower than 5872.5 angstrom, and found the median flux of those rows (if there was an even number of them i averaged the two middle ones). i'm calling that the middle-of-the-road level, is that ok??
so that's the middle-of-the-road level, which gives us 0.931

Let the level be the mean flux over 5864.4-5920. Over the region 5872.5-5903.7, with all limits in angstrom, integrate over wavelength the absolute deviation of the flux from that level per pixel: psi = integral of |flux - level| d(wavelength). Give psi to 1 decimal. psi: 2.9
